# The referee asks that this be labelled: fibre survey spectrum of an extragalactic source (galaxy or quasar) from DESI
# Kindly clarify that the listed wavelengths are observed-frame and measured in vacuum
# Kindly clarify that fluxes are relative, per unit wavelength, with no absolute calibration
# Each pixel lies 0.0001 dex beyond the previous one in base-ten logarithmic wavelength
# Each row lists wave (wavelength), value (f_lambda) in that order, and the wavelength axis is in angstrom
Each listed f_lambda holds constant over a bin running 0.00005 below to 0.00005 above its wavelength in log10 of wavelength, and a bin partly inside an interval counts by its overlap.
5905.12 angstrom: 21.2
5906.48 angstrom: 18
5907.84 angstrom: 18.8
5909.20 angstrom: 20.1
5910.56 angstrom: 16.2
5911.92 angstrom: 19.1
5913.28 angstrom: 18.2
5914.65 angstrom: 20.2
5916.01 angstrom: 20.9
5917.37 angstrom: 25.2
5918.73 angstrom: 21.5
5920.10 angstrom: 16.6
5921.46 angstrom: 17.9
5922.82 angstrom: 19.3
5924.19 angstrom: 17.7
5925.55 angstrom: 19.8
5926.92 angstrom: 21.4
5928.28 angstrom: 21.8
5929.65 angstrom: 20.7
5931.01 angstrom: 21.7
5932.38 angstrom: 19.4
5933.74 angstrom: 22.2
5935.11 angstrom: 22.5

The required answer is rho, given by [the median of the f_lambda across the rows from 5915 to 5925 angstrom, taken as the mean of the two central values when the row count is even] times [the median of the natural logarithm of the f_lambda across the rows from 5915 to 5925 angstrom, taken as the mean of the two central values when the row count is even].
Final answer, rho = 57.1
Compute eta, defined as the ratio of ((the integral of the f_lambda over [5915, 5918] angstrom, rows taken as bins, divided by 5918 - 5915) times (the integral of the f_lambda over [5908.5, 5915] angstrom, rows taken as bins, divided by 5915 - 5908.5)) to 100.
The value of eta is 4.25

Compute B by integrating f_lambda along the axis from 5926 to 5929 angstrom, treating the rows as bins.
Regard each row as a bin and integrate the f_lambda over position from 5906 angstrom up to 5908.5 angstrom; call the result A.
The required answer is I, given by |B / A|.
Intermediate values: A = 46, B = 64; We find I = 1.39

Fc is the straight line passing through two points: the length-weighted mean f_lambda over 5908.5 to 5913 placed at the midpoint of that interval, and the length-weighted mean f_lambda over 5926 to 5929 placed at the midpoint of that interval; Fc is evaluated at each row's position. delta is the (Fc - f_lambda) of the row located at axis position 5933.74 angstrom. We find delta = 0.3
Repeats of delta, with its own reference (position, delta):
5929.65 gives 1.1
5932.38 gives 2.9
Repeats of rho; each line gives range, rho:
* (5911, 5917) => 58.5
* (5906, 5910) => 55.2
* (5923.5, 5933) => 62.7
